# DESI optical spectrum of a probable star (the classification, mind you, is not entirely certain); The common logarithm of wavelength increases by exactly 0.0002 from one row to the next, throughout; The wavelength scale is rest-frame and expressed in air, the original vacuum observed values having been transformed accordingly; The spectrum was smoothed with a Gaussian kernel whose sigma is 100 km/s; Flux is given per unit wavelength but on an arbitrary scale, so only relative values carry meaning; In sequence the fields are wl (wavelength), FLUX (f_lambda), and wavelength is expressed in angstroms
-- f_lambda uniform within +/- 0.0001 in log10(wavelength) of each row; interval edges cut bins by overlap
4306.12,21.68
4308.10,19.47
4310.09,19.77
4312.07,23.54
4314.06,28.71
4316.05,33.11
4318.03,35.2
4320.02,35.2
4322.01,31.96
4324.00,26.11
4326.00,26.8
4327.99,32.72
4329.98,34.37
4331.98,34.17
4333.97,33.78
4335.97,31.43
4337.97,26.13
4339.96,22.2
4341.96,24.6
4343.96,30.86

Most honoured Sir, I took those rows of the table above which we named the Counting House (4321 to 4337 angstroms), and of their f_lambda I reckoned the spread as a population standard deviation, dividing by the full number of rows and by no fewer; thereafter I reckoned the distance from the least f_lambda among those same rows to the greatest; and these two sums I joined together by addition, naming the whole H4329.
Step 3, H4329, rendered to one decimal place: 11.3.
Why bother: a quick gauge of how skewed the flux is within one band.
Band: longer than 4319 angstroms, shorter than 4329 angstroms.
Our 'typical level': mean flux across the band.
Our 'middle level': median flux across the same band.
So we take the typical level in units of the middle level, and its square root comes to 0.978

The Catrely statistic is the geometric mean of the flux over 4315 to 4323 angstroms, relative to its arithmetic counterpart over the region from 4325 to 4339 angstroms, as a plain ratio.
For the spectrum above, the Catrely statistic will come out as 1.08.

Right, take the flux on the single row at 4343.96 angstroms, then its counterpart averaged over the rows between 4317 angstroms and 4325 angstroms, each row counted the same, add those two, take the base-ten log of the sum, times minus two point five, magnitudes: -4.50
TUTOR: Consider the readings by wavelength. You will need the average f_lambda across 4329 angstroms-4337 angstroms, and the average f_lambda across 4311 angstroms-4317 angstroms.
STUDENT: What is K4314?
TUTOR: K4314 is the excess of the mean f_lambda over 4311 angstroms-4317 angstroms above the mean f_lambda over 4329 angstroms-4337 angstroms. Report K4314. -5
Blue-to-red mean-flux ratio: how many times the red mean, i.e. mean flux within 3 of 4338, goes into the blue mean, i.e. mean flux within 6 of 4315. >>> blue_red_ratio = 1.10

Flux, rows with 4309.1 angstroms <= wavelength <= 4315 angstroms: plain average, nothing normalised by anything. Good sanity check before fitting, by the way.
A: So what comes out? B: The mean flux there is 24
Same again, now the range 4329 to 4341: 30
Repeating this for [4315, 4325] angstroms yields 32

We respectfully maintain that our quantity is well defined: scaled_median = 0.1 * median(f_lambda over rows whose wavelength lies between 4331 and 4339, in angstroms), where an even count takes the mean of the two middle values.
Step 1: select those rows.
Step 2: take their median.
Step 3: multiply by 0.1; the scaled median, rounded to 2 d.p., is 3.26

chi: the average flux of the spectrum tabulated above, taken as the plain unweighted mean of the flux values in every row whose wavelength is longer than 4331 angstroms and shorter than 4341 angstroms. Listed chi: 30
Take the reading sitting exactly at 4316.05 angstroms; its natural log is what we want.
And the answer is 3.50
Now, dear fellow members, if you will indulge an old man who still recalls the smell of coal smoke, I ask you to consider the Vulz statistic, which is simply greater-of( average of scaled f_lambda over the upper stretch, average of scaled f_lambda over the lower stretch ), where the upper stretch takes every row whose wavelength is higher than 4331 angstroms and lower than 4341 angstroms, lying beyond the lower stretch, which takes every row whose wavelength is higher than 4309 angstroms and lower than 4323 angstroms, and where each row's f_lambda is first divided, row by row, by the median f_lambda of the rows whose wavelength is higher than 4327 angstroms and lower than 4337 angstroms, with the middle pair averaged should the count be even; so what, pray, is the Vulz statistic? 0.88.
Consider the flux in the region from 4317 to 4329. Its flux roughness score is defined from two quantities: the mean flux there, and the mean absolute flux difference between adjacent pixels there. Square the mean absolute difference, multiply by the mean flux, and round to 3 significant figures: 309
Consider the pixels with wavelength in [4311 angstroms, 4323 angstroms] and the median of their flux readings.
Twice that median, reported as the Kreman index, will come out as 65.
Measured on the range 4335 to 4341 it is 52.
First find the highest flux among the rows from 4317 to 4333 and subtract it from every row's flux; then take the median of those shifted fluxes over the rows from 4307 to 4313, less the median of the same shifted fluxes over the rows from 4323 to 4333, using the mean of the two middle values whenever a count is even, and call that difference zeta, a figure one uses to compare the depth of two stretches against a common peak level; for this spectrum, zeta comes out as -13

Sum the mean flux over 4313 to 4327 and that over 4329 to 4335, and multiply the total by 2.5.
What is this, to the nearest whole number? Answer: 163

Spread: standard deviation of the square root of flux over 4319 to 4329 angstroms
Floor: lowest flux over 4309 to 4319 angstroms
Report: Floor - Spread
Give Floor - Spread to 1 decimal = 19.4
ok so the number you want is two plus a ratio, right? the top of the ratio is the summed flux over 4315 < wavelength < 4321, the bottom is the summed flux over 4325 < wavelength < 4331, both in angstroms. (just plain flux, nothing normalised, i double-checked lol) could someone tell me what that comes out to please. 3.10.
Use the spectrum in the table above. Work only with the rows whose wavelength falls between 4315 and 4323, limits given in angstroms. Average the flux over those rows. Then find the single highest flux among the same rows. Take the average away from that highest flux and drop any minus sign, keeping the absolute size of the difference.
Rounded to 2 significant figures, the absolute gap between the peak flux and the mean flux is 1.3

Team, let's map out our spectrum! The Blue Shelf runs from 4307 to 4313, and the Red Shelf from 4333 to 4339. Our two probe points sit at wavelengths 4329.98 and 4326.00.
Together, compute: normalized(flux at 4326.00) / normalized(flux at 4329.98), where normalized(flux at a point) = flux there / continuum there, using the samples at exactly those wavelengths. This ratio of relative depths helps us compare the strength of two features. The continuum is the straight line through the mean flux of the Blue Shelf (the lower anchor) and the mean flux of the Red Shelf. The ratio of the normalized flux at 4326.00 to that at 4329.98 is 0.82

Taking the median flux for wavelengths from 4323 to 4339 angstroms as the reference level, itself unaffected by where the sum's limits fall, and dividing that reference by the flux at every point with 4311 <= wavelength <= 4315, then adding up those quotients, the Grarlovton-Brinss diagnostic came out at 2.5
